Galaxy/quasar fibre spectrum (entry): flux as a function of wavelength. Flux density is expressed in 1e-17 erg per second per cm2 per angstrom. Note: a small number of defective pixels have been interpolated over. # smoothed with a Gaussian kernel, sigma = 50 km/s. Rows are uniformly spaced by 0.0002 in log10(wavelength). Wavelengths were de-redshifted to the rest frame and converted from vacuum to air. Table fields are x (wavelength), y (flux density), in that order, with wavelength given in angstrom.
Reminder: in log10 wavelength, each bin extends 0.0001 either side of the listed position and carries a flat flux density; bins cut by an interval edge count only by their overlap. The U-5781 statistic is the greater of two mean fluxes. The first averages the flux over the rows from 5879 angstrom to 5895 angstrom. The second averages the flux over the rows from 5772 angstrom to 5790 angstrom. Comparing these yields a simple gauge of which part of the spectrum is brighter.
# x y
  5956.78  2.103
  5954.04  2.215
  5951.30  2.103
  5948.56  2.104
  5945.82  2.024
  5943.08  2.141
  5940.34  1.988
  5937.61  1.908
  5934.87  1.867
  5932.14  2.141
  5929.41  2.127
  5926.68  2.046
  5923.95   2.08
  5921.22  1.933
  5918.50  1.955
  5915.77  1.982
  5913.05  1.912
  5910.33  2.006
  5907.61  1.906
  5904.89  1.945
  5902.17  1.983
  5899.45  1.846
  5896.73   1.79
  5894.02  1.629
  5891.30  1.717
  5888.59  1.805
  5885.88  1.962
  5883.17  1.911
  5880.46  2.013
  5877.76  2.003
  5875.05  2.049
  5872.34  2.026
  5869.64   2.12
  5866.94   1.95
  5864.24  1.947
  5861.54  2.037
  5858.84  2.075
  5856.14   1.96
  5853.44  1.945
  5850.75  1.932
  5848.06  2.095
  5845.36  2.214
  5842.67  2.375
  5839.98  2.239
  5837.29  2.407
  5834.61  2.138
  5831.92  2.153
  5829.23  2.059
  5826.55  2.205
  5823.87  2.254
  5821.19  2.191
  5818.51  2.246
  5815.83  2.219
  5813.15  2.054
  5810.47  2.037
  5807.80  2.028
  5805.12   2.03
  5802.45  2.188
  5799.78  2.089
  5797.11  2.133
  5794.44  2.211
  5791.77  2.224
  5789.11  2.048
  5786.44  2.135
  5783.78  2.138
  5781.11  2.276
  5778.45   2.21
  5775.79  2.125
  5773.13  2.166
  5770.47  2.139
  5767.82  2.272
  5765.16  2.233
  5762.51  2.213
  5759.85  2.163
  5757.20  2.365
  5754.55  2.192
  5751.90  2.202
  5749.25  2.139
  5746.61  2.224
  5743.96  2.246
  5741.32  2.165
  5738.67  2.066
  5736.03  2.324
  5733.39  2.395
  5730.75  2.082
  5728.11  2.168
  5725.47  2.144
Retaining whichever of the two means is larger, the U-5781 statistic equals 2.16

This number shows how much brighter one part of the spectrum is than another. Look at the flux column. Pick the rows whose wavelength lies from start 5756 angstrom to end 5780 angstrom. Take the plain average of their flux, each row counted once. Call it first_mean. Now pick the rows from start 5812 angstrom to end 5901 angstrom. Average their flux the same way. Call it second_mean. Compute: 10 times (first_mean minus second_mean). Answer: 1.6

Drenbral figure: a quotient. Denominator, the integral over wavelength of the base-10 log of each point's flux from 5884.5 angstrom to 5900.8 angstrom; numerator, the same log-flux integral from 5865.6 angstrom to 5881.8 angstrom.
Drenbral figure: 1.21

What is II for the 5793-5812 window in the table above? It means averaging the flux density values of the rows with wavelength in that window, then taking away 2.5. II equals -0.40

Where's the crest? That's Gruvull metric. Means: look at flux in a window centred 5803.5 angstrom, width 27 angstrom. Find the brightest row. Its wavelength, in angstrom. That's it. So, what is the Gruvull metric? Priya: 5791.77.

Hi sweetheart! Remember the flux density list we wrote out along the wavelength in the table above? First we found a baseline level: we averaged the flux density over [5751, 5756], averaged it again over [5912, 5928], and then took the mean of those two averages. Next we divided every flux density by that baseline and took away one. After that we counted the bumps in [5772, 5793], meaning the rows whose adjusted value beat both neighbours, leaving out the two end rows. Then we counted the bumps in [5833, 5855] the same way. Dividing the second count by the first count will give 2.0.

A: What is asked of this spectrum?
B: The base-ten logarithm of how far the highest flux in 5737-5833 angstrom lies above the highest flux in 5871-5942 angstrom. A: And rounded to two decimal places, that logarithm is -0.65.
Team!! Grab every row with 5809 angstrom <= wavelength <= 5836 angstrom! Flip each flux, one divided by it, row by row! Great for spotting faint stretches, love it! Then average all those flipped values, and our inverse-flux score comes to 0.465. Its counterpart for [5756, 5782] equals 0.452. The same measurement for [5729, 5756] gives 0.455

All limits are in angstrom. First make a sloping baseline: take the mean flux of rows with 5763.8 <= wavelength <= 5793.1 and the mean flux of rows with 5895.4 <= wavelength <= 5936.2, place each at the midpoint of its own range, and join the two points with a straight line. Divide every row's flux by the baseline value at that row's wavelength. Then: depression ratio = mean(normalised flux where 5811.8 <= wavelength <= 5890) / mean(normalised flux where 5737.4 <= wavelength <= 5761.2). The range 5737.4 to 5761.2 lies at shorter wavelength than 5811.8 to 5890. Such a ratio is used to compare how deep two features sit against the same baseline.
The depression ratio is 1.02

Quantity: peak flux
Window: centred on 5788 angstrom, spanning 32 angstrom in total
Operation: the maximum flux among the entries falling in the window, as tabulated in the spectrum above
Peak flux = 2.276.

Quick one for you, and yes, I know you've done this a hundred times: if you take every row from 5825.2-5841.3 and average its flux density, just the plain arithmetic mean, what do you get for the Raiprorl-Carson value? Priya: 2.20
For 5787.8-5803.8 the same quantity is 2.15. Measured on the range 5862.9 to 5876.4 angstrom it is 2.02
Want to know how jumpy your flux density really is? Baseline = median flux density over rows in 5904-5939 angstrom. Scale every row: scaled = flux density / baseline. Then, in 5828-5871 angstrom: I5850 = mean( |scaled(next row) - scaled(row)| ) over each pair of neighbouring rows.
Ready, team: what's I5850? 0.054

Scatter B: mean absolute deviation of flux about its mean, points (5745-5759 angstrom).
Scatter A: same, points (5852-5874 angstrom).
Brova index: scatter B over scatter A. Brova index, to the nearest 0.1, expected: 1.0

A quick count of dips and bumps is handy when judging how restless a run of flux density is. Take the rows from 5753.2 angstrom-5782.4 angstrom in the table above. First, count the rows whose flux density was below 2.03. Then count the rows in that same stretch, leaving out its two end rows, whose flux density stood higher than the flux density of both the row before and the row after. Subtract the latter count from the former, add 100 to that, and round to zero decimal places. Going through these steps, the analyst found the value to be 97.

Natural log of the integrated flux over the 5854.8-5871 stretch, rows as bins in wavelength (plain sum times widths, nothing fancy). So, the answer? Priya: 3.49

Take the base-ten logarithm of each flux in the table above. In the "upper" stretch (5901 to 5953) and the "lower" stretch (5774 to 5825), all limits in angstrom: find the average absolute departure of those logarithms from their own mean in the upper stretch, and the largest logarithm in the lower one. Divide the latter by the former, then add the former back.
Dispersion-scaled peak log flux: 22.5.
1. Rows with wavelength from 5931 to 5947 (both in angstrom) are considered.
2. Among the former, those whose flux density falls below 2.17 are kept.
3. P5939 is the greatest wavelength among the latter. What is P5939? 5945.82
